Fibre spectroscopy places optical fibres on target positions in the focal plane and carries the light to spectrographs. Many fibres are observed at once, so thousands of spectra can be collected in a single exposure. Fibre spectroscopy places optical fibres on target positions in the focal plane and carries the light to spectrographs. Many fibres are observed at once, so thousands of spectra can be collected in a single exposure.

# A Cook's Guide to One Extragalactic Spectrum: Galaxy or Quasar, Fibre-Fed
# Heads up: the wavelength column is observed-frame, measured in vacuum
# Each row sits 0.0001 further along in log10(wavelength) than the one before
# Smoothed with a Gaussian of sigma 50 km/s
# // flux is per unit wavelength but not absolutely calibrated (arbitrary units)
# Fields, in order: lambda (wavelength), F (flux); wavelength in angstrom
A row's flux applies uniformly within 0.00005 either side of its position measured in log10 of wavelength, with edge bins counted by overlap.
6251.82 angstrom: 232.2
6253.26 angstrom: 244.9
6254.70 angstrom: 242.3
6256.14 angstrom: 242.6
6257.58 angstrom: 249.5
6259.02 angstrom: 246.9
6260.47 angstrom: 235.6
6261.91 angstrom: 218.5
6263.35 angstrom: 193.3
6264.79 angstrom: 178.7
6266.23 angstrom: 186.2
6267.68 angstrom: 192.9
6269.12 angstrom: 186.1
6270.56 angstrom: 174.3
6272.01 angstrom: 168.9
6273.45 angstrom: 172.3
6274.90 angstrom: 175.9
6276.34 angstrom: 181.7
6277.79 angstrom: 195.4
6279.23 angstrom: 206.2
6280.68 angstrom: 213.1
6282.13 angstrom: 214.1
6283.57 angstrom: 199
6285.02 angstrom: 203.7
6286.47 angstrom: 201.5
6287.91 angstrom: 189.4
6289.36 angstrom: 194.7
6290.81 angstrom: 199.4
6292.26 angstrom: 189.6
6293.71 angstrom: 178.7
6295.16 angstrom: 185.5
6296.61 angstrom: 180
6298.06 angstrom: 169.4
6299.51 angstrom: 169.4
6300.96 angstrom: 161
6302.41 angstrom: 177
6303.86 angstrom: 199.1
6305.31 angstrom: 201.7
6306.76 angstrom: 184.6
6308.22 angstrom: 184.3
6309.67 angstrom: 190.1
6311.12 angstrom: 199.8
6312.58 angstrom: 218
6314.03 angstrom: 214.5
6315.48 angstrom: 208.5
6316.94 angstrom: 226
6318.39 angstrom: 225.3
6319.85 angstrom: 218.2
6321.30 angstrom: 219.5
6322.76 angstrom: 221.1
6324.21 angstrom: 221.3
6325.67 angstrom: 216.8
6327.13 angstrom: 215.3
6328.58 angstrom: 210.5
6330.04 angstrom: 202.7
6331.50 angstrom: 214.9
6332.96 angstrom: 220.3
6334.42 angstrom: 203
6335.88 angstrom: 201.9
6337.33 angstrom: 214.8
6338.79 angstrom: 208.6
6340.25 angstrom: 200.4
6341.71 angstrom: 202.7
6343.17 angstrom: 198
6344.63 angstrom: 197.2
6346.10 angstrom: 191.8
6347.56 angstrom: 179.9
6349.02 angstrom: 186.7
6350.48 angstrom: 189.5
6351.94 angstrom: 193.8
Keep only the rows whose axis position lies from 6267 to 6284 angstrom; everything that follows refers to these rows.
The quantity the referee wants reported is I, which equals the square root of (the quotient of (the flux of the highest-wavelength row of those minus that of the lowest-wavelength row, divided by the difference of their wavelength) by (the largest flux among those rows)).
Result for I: 0.04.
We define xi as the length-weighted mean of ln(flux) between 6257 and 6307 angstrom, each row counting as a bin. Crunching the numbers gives 5.26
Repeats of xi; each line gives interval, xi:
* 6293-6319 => 5.26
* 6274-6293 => 5.28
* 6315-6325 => 5.39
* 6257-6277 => 5.27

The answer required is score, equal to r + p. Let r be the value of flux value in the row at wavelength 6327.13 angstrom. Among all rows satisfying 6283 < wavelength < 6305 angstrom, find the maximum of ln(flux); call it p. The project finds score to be 221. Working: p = 5.32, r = 215.3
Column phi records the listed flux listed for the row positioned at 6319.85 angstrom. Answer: 218.2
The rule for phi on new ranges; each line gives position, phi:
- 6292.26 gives 189.6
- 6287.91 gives 189.4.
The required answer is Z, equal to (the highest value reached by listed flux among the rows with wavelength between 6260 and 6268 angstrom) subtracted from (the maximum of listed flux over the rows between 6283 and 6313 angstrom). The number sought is -18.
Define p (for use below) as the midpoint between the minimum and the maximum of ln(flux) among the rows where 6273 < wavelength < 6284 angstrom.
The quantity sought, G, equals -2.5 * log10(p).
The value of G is -1.80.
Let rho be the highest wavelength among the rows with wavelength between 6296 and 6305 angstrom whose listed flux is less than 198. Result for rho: 6302.41 angstrom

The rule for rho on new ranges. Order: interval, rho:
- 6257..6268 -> 6267.68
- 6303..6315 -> 6309.67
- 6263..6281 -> 6277.79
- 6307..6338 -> 6309.67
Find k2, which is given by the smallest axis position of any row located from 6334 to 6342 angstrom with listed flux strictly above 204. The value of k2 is 6337.33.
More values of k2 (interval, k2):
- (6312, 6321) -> 6312.58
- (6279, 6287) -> 6279.23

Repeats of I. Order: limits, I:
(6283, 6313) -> 0.05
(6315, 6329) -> 0.03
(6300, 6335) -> 0.07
